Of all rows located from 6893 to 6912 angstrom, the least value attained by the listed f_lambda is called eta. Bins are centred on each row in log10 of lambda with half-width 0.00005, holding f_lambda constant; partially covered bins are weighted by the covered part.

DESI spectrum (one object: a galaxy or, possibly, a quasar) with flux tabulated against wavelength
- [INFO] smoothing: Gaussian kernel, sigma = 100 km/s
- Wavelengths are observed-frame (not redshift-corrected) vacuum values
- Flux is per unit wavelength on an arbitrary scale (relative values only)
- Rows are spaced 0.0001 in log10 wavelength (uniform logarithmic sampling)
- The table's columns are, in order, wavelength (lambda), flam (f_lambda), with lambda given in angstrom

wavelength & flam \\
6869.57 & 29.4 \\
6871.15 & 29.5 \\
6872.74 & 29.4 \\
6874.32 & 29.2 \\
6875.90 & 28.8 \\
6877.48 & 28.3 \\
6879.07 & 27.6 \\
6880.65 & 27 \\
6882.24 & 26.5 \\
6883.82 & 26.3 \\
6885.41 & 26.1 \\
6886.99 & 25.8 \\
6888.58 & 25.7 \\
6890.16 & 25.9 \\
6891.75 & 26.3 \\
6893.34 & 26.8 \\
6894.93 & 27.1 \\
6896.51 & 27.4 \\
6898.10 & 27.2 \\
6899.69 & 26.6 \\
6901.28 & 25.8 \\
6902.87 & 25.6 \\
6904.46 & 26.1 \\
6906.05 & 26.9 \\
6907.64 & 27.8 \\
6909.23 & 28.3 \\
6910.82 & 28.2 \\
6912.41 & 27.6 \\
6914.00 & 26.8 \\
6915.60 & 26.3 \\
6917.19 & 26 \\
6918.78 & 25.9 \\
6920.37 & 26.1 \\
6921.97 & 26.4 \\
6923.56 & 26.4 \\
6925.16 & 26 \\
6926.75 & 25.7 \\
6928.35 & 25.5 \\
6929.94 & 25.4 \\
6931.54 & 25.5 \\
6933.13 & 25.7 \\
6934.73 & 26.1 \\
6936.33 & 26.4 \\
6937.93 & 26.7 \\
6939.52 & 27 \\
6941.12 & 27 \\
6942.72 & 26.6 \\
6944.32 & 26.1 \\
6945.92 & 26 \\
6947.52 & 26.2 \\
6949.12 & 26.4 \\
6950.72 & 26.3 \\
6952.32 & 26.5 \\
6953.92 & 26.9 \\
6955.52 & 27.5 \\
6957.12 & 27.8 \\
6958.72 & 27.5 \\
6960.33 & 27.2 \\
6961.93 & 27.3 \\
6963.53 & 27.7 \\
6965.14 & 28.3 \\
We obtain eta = 25.6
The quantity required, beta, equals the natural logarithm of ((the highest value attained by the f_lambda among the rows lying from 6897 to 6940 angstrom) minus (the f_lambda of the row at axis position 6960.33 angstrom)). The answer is 0.1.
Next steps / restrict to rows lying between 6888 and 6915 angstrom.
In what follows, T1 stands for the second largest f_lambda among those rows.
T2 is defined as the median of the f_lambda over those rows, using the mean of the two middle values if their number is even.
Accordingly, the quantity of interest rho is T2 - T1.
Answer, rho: -1.40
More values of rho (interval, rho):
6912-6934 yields -0.80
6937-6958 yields -0.90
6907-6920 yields -1.00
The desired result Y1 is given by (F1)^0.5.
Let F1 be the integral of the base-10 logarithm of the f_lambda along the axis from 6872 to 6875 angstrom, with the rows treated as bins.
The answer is 2.1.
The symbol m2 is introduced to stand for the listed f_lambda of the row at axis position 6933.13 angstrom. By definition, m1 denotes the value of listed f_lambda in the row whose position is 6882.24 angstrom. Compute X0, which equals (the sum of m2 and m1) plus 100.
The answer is 152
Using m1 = 26.5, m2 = 25.7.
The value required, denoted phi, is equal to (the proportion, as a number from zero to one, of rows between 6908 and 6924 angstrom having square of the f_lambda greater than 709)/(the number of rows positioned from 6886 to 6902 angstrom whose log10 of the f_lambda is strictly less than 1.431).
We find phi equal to 0.057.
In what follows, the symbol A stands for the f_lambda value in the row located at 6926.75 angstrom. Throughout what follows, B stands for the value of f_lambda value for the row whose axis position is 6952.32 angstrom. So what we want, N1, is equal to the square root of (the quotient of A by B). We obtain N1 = 0.98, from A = 25.7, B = 26.5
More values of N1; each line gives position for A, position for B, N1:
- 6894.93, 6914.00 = 1.01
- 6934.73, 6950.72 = 1.00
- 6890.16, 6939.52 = 0.98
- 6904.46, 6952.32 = 0.99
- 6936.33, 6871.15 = 0.95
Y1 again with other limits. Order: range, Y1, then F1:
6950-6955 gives 2.7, 7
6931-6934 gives 2.1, 4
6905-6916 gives 4.0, 16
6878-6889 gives 4.0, 16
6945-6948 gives 2.1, 4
